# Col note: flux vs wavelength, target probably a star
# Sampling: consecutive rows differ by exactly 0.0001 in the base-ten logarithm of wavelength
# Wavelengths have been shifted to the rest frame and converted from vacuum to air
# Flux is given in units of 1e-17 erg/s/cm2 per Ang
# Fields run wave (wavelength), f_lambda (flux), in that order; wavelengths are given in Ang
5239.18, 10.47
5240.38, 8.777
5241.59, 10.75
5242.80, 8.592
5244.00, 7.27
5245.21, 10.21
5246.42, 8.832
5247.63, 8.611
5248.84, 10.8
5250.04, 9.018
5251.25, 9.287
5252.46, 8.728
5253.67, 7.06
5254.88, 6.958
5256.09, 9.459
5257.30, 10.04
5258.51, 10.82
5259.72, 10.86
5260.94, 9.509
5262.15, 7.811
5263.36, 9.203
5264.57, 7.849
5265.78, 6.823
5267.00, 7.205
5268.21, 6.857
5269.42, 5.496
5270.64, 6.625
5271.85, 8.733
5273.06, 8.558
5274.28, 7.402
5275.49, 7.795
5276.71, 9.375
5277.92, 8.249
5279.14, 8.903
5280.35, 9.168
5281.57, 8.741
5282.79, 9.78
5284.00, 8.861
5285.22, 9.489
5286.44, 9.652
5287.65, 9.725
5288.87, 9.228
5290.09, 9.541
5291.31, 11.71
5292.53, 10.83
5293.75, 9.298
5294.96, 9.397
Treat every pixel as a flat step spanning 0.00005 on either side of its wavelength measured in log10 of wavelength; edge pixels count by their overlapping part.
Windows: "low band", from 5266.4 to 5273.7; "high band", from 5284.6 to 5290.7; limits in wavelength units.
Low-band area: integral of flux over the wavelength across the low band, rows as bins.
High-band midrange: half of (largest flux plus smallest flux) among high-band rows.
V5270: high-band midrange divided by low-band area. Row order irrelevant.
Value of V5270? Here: 0.18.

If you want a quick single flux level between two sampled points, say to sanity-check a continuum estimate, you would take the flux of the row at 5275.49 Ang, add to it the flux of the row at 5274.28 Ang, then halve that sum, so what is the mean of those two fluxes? 7.60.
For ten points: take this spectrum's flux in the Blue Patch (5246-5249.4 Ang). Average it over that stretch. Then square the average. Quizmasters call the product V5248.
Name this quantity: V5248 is 89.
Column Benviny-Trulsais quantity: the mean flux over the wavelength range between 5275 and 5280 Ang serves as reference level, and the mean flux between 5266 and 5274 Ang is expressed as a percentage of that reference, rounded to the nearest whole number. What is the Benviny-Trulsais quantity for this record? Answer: 84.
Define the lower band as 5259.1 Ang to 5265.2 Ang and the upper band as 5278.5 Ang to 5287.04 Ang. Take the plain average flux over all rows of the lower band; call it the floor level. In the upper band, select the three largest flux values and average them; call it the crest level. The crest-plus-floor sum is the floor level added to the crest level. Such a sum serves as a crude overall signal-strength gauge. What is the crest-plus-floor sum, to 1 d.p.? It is 18.7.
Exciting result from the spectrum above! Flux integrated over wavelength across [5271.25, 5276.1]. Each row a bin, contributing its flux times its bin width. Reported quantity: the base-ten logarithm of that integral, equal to 1.60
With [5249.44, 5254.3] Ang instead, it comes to 1.62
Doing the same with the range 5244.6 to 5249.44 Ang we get 1.67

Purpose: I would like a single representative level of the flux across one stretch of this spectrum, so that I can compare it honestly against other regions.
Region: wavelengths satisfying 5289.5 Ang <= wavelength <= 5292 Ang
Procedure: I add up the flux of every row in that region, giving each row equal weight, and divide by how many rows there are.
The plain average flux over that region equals 10.6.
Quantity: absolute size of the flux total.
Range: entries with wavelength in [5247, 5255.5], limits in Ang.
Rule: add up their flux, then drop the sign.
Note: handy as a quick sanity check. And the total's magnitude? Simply 60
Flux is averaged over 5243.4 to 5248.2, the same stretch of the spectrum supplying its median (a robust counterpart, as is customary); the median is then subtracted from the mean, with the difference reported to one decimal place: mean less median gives 0.0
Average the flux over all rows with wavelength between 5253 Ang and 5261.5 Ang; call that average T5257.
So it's 9.2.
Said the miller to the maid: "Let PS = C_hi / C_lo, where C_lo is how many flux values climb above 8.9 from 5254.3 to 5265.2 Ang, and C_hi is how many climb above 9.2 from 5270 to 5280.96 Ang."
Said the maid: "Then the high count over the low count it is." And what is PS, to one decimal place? 0.2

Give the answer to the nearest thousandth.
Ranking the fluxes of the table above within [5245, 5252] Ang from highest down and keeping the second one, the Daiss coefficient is 10.210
